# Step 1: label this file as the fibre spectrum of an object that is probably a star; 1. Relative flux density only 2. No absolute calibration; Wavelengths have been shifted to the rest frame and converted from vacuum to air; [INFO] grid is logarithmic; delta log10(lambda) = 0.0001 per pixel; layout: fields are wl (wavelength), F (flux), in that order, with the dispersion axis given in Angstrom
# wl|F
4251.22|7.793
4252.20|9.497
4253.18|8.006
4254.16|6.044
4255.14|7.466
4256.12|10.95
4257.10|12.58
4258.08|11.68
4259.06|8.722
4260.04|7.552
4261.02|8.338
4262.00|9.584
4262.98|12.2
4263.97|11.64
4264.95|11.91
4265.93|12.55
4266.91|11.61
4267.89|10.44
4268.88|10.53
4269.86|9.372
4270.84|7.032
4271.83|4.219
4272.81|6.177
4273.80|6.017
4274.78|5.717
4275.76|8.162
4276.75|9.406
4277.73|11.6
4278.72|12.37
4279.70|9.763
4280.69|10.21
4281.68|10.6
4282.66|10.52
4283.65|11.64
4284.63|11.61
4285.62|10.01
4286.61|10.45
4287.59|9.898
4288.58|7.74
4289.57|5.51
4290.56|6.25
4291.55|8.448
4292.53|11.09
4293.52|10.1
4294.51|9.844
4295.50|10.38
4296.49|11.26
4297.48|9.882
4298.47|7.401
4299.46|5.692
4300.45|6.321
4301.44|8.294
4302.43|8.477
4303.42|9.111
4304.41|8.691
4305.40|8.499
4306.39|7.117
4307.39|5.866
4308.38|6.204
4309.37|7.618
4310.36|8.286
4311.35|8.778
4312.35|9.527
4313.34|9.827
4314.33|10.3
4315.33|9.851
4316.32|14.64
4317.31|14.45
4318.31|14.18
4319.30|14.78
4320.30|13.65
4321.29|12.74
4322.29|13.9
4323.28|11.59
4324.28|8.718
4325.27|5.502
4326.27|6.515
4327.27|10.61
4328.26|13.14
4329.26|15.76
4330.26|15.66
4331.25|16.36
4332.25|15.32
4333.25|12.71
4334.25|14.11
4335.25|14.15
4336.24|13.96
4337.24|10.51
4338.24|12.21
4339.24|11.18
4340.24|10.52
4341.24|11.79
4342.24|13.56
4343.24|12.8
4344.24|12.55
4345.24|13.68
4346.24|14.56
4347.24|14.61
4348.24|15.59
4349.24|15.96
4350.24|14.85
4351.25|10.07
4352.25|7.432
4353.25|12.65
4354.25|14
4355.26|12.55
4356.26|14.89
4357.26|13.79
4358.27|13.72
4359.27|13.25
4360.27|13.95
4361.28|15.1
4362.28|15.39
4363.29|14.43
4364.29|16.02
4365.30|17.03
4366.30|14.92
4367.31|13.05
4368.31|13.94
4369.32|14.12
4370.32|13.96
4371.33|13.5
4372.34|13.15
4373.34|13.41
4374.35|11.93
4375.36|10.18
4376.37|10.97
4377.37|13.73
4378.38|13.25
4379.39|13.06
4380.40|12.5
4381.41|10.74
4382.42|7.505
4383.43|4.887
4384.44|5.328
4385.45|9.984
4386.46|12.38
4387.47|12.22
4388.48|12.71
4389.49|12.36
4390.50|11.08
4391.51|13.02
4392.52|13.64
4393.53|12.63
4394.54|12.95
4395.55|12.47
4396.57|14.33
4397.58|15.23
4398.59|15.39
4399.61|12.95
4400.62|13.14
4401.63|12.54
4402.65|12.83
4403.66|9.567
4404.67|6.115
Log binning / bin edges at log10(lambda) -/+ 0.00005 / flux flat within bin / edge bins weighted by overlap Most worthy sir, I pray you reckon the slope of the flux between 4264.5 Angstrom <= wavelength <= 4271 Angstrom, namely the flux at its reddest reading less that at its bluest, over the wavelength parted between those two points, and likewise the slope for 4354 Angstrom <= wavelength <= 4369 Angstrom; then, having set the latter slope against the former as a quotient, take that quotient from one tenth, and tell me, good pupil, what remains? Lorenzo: 0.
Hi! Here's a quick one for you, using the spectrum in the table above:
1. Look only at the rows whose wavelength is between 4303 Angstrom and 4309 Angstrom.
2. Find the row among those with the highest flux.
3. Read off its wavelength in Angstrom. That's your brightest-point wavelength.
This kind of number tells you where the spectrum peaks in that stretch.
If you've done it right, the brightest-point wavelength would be 4303.42 Angstrom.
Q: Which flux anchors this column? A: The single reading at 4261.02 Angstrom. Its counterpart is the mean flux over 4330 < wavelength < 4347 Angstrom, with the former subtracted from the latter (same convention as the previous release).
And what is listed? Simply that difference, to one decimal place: 4.9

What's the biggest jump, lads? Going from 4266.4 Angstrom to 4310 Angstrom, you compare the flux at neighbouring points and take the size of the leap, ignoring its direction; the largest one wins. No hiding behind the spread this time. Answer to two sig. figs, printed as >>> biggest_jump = 2.8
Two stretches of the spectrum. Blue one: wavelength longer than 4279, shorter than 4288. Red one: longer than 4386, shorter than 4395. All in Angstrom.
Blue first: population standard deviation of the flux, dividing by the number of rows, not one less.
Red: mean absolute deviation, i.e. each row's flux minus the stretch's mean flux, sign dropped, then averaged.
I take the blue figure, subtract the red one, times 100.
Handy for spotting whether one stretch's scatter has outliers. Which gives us 16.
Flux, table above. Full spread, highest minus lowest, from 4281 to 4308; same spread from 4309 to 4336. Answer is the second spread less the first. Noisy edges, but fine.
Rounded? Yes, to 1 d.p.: 4.7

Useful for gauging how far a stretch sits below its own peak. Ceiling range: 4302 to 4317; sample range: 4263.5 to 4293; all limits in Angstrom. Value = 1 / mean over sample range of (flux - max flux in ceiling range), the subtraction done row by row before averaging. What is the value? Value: -0.19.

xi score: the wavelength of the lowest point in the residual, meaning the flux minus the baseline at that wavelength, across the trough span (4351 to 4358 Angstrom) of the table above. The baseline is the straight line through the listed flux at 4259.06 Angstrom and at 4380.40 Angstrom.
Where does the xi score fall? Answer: 4352.25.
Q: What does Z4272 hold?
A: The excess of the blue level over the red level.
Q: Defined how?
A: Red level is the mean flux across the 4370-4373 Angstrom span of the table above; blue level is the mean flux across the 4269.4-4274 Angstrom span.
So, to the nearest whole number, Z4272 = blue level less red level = -7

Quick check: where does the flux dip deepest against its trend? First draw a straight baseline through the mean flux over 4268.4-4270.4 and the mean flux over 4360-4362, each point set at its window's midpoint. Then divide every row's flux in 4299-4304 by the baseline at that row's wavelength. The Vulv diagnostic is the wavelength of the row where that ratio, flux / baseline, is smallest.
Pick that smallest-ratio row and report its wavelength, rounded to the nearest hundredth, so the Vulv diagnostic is 4299.46 Angstrom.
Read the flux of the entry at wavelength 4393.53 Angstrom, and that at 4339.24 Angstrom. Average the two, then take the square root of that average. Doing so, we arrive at 3.5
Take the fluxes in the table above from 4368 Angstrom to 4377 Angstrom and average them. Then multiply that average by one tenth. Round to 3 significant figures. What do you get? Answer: 1.28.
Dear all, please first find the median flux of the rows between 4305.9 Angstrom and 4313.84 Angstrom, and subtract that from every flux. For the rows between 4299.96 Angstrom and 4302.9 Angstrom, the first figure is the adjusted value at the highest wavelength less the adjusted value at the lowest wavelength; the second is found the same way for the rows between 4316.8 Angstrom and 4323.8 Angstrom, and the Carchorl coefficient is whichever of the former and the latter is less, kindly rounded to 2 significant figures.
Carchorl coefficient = -2.9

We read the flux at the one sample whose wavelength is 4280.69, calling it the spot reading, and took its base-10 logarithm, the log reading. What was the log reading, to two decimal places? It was 1.01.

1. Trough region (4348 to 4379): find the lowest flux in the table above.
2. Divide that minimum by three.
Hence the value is 2.48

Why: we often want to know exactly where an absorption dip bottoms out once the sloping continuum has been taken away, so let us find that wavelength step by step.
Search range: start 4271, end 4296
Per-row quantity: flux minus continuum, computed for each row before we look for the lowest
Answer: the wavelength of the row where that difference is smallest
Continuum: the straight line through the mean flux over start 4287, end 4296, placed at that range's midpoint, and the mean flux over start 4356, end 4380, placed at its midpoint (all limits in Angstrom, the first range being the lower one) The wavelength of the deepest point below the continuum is 4271.83 Angstrom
